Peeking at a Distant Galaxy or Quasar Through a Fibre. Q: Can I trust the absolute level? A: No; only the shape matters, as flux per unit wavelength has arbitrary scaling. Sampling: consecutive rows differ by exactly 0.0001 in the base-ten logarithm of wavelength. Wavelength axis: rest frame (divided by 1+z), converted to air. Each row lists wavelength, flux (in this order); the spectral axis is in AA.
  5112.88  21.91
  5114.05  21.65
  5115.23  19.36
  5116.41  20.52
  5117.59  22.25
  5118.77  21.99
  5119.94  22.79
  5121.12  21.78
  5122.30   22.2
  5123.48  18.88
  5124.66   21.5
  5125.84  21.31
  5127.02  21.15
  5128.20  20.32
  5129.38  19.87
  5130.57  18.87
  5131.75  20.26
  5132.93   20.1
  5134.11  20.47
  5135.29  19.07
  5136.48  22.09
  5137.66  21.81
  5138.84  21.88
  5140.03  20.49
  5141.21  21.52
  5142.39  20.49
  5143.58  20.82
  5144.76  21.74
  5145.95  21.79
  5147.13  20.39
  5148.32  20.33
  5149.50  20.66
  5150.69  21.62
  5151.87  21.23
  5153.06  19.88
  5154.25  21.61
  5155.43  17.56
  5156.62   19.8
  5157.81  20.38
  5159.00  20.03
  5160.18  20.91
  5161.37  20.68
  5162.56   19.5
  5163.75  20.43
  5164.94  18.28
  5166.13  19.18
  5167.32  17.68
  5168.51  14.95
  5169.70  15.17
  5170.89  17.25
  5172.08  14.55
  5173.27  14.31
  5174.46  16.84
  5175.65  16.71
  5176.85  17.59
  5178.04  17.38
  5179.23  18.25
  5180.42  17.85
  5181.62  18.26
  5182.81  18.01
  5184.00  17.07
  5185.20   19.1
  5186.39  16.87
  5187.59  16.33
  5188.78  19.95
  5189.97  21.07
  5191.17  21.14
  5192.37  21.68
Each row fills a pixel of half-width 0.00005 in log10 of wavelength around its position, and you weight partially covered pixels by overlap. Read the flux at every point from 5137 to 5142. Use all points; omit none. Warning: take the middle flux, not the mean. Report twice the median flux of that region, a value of 43.3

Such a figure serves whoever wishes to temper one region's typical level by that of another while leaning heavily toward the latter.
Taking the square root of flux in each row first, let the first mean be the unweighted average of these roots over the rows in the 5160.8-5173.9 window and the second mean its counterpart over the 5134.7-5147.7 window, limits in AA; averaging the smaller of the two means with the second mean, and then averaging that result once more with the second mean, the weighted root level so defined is 4.486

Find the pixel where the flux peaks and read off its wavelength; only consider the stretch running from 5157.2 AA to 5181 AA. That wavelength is 5160.18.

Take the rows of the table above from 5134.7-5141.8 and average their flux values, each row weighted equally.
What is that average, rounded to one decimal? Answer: 21.1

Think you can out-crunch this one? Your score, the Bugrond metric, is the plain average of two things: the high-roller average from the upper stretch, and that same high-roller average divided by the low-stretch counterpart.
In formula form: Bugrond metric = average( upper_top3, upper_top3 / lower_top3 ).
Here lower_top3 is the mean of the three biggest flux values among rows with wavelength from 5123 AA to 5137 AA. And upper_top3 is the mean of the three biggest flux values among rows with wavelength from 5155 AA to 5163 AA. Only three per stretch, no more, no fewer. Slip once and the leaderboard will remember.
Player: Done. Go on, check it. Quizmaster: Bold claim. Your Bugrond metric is 10.8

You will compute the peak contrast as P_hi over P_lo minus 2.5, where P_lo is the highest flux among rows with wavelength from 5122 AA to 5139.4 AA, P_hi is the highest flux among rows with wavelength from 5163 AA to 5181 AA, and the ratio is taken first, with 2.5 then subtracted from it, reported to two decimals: -1.58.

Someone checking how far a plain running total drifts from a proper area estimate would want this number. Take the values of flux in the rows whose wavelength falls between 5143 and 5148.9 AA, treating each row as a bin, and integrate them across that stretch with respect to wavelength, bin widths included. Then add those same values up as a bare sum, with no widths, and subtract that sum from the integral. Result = 19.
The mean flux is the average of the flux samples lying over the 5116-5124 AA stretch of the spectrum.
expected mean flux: 21.5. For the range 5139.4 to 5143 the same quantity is 20.8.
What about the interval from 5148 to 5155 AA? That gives 20.9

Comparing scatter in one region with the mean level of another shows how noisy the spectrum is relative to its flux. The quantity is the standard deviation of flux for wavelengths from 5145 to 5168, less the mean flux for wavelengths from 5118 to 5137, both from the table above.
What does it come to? -19.6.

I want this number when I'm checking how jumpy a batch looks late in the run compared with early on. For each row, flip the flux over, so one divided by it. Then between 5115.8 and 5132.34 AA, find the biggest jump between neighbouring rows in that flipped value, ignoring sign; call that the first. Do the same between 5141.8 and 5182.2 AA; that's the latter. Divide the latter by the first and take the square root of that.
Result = 1.17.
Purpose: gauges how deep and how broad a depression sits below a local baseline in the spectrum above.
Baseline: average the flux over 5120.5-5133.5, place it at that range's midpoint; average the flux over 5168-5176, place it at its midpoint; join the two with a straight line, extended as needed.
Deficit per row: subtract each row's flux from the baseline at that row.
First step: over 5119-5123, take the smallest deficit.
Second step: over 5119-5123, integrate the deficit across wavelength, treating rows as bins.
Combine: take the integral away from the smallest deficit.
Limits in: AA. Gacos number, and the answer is 2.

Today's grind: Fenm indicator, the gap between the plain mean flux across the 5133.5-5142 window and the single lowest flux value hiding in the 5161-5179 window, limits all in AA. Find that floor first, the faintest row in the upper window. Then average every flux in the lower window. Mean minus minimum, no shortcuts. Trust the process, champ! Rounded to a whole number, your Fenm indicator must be 7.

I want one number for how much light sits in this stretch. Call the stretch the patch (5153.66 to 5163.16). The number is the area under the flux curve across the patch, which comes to 191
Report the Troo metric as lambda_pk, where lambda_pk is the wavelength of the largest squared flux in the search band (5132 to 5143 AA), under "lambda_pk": 5136.48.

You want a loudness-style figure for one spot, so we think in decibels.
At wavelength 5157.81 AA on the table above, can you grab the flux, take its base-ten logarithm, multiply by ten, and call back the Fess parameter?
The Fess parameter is 13.09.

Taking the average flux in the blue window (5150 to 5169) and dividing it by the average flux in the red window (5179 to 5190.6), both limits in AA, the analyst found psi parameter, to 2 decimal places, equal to 1.07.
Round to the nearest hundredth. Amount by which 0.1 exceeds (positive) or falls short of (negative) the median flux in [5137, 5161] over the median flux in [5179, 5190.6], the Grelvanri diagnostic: -1.04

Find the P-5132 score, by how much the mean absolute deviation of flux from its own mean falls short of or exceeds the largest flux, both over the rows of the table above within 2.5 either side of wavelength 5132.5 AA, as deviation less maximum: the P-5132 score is -19.9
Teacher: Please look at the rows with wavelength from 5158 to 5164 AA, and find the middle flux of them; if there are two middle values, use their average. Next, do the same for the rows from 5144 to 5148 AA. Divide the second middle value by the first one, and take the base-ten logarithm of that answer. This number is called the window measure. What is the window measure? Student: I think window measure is 0.027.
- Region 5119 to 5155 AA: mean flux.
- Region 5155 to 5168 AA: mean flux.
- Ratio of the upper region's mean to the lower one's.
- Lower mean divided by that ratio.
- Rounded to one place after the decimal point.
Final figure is 22.4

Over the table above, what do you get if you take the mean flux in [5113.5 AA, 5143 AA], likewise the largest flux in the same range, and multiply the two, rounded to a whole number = 476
